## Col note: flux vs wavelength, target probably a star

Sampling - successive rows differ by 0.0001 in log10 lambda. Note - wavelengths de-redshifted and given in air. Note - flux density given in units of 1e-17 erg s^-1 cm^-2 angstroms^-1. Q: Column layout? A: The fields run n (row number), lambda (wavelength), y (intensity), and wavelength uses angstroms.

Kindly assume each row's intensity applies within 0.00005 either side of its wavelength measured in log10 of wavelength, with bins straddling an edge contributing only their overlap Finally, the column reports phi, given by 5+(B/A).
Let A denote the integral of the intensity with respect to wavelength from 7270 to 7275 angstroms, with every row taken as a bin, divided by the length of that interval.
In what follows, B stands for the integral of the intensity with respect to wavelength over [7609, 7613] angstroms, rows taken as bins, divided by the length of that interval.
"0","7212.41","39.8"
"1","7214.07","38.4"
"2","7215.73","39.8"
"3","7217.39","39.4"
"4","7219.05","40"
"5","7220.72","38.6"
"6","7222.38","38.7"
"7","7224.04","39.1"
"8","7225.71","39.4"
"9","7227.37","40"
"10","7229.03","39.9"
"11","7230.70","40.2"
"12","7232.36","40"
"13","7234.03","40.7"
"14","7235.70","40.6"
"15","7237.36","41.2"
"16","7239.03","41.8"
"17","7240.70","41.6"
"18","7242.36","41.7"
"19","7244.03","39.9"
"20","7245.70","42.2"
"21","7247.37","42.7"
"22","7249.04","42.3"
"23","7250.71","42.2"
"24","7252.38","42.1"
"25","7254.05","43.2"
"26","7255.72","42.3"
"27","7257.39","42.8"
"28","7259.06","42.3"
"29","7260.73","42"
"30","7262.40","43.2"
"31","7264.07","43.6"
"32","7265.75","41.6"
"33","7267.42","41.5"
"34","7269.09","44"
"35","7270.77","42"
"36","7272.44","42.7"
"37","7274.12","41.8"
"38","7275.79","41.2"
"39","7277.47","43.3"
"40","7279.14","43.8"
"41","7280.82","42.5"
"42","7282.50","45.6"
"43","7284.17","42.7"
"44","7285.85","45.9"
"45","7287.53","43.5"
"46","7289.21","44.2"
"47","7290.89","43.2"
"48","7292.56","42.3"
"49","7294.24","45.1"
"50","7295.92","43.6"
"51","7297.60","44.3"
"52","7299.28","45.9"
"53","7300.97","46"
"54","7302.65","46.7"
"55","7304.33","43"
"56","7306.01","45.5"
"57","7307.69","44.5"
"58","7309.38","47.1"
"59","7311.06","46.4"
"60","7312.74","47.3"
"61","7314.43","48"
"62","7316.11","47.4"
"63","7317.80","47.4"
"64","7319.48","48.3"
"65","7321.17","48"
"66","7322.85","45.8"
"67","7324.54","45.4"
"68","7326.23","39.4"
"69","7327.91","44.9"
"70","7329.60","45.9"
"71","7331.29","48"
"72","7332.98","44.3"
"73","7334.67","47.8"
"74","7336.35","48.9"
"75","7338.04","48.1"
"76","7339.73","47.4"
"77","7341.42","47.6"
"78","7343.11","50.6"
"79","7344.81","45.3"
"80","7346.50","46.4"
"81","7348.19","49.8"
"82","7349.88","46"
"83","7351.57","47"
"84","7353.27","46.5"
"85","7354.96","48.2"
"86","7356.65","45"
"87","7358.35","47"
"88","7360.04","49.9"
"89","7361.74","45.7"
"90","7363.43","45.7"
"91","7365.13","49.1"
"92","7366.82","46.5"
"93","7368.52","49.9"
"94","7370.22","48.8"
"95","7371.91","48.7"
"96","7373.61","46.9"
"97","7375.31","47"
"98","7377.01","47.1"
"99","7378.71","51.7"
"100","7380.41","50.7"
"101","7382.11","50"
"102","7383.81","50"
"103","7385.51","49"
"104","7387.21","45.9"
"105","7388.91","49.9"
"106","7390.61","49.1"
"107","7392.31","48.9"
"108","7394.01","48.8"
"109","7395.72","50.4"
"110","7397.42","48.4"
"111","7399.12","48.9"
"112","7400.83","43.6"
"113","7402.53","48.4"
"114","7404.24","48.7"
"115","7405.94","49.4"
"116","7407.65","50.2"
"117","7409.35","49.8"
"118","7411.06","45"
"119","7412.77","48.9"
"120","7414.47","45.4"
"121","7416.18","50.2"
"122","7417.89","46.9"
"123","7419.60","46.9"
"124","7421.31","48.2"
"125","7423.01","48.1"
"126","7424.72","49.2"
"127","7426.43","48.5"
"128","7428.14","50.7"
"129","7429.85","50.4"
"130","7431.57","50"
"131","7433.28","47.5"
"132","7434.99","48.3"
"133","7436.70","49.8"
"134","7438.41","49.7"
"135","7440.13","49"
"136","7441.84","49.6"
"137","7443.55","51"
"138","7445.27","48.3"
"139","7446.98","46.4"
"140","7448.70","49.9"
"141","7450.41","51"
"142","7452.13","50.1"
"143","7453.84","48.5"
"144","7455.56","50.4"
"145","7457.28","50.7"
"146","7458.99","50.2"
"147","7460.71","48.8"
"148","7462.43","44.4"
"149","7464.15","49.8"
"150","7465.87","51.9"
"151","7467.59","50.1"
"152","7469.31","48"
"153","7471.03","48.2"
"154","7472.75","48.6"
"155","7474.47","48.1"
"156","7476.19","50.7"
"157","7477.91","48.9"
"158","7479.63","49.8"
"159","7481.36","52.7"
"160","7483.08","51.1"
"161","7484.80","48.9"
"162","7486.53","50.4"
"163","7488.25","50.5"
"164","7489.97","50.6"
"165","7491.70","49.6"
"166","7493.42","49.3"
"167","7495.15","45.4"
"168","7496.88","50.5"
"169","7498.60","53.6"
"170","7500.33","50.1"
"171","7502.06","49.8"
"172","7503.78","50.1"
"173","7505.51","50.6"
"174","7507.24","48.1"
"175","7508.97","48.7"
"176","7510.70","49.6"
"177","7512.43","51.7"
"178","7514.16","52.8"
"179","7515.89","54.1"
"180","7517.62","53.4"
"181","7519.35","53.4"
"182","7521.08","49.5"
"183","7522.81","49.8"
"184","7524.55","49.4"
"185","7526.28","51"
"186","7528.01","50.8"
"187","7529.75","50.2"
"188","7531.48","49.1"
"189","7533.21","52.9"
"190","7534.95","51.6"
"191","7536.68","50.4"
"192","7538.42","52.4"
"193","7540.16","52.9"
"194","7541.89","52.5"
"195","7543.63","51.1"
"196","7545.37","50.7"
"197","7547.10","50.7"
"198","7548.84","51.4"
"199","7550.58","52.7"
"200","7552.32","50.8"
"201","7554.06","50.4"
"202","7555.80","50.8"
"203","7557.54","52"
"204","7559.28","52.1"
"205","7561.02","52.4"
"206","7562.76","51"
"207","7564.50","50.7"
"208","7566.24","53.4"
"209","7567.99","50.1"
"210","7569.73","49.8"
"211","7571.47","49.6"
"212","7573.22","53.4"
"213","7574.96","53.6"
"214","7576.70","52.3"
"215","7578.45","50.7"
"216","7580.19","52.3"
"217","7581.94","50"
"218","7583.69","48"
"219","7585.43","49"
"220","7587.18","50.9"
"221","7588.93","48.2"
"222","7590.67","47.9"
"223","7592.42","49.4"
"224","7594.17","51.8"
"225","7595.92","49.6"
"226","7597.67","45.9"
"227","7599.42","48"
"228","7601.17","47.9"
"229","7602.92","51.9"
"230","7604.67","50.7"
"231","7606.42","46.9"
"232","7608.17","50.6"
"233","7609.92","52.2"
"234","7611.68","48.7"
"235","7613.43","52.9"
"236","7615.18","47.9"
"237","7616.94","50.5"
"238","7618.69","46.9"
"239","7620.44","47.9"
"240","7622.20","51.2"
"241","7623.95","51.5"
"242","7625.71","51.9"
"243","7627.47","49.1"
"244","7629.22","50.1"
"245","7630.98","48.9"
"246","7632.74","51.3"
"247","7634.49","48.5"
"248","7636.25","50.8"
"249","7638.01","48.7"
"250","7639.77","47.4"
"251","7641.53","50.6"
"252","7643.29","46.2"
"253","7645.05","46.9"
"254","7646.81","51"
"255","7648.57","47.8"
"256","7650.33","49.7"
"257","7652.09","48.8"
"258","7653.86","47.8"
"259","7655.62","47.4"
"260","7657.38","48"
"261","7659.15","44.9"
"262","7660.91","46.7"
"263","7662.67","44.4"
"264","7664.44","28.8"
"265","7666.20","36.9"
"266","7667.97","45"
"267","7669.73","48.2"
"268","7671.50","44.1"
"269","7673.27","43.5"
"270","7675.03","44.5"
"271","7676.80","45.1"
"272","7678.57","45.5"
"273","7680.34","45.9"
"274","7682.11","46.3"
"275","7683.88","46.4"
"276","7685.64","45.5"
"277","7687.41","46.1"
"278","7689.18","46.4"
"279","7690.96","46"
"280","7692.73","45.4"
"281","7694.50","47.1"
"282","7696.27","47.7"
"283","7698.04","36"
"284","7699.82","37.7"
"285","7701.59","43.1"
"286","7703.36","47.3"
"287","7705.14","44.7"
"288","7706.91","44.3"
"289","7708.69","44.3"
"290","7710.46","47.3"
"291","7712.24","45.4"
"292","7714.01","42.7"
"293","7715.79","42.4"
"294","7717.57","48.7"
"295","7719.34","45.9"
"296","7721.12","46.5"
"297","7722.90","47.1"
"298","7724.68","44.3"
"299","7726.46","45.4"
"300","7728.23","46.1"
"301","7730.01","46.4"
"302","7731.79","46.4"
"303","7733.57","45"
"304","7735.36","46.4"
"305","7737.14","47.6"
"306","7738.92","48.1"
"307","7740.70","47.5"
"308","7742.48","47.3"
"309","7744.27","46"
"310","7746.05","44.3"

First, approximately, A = 42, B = 51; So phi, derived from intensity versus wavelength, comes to 6.20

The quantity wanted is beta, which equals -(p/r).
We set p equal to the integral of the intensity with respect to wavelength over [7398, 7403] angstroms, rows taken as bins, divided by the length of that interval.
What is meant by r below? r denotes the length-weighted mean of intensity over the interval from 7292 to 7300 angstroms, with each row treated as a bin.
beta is -1.06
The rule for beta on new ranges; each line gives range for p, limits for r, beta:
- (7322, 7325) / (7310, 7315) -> -0.97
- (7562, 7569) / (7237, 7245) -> -1.24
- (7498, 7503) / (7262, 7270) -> -1.19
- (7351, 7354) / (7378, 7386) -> -0.93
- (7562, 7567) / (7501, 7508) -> -1.04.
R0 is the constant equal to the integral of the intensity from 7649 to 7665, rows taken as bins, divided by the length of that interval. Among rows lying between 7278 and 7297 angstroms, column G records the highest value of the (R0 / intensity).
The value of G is 1.08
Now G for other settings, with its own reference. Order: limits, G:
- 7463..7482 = 0.95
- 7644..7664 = 1.03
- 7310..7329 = 1.16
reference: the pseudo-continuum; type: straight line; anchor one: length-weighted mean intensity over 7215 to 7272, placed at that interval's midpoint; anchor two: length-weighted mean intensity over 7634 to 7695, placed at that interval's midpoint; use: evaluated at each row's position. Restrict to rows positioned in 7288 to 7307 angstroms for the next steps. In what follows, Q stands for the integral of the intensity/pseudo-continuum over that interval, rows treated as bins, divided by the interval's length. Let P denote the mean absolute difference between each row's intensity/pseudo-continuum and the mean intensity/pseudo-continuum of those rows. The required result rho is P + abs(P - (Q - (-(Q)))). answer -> 2.13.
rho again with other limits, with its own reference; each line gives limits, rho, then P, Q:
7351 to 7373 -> 2.23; 0.033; 1.12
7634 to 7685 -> 2.00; 0.059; 1.00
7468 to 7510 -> 2.26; 0.027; 1.13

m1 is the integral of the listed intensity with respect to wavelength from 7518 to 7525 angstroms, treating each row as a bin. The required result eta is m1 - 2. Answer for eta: 353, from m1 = 355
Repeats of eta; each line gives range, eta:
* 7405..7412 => 338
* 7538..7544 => 312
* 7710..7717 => 309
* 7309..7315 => 281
